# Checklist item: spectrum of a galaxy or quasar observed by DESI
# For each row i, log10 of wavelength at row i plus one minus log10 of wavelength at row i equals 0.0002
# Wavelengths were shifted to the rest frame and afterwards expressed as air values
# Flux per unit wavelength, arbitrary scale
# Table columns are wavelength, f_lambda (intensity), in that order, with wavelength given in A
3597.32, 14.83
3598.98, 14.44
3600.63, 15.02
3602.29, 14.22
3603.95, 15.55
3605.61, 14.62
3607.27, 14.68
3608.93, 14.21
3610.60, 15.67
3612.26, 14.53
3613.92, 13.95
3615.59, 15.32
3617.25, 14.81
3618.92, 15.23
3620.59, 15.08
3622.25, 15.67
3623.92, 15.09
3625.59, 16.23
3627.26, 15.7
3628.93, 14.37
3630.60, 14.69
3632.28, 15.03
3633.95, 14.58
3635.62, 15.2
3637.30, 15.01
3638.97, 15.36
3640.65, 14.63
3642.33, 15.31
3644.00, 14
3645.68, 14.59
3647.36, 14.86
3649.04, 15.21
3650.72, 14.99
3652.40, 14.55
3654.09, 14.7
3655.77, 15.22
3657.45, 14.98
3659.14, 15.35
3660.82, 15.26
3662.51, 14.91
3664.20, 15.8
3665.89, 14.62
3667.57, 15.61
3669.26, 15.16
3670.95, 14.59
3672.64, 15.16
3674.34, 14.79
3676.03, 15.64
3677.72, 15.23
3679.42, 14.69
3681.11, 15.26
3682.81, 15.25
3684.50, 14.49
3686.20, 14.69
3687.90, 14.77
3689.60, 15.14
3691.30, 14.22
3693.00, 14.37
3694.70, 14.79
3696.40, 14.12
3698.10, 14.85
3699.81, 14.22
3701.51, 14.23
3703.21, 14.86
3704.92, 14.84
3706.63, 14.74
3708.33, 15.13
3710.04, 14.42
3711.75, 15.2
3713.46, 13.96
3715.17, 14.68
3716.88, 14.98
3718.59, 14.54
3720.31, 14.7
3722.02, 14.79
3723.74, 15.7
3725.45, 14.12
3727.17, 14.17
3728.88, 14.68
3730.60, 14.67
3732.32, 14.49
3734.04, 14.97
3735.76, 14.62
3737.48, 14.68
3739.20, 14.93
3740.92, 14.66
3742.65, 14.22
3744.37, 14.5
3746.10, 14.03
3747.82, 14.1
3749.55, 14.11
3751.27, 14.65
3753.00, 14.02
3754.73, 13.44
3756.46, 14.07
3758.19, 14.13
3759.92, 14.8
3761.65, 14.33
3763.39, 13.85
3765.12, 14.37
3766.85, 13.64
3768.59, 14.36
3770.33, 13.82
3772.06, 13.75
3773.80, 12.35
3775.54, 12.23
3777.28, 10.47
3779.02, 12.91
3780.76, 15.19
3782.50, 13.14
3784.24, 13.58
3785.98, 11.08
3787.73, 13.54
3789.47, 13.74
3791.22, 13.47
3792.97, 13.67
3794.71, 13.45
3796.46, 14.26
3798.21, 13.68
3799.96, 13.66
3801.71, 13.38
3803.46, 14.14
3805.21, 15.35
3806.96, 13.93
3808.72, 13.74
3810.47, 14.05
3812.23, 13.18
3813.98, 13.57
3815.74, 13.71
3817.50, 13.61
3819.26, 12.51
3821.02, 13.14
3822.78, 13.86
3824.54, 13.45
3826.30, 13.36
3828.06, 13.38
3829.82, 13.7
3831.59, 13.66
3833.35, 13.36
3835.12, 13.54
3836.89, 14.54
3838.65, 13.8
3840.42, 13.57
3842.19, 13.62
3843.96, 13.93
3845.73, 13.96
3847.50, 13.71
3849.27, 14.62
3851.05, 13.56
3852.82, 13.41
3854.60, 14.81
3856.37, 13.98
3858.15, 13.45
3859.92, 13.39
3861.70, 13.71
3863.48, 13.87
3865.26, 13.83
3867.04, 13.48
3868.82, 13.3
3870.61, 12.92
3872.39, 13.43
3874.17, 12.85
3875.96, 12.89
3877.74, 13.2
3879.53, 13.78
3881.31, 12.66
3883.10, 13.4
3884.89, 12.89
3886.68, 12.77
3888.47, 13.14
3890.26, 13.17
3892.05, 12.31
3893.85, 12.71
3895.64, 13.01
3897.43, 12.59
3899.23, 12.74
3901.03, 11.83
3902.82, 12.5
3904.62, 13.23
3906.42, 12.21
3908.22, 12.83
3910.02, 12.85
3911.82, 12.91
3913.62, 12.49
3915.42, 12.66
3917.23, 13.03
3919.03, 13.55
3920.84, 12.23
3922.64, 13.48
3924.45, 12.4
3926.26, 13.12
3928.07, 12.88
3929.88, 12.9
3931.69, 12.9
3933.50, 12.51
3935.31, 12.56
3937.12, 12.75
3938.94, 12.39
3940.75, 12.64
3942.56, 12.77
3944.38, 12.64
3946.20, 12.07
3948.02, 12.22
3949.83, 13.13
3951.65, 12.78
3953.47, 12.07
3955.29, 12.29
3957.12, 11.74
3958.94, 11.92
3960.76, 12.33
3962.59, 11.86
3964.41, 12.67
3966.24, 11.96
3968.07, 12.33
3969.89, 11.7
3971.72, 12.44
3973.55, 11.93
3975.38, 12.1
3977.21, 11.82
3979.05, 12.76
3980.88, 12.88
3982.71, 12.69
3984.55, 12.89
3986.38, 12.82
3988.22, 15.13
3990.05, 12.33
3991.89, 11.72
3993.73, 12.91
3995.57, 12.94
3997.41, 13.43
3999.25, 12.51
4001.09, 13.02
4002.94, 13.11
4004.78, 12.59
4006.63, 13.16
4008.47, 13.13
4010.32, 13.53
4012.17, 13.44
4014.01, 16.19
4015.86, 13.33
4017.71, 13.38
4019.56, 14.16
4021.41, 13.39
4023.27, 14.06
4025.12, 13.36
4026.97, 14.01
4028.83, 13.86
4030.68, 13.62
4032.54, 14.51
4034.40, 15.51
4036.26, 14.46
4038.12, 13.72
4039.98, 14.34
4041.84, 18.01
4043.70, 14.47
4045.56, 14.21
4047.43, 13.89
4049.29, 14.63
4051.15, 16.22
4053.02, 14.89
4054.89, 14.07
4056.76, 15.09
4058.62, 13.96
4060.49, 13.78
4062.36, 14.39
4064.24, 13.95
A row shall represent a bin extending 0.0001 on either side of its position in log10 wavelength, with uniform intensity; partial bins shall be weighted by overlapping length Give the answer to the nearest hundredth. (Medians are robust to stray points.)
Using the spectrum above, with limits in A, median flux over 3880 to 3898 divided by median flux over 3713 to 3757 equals 0.88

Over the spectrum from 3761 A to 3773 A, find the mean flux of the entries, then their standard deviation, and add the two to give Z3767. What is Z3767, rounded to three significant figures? 14.3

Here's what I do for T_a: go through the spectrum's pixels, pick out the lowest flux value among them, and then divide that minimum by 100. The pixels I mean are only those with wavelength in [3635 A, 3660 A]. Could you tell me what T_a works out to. 0.140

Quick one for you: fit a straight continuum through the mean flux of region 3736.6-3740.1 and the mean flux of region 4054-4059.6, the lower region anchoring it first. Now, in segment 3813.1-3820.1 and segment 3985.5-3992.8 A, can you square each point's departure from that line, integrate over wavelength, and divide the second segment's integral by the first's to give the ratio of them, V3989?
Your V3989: 1.9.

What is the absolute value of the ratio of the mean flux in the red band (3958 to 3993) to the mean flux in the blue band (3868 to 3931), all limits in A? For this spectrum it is 0.97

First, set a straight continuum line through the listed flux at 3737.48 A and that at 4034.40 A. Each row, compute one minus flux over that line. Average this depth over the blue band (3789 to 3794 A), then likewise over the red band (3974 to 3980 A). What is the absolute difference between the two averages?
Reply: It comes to 0.122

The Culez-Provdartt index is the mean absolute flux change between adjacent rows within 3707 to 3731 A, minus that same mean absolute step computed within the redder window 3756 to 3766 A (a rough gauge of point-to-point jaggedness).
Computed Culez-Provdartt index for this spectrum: 0.14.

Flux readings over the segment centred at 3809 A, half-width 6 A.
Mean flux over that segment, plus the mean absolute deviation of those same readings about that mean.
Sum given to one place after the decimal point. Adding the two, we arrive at 14.4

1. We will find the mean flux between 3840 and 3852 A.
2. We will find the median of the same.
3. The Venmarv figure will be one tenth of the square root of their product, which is 1.38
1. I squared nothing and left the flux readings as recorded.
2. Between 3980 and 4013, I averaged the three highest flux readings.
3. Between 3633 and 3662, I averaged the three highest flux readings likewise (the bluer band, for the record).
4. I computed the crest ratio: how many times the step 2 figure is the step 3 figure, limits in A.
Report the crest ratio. 0.91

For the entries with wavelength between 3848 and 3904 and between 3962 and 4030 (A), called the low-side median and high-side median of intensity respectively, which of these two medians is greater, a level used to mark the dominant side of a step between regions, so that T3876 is 13.2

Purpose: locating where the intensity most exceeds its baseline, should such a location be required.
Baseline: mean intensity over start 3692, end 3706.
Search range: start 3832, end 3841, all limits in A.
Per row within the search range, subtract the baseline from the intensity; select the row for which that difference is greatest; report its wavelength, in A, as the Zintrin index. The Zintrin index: 3836.89 A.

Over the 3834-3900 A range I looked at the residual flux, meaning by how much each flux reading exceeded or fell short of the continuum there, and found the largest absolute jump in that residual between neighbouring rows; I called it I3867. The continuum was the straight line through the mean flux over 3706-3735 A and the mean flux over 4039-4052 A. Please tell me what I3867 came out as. 1.40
